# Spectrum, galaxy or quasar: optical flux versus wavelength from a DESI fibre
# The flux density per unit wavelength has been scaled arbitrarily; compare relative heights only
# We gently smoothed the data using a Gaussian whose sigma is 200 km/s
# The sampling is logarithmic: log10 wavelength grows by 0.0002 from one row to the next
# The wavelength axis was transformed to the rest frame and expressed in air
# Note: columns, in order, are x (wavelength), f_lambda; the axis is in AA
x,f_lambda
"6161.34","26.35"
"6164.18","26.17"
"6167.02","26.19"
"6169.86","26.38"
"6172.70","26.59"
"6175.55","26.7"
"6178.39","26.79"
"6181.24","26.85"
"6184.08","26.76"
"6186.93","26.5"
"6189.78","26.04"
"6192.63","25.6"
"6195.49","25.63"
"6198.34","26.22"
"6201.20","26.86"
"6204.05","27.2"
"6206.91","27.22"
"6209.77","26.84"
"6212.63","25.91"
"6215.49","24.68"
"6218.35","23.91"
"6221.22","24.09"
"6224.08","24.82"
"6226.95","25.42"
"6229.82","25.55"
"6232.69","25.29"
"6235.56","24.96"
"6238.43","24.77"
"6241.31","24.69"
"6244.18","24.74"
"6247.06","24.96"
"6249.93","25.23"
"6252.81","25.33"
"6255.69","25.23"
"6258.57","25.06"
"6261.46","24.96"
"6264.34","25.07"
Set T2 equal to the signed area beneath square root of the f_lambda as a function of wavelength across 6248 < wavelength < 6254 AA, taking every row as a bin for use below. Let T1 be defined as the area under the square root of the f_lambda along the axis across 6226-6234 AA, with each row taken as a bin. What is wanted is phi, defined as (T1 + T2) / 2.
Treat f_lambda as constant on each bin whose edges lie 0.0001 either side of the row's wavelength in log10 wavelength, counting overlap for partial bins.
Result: 35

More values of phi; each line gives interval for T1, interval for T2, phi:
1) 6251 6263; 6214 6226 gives 60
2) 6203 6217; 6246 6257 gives 64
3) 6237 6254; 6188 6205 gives 86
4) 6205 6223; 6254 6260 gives 60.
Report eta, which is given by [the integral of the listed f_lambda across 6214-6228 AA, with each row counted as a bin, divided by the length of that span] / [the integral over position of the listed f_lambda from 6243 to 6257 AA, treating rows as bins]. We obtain 0.070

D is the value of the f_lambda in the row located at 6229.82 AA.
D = 25.55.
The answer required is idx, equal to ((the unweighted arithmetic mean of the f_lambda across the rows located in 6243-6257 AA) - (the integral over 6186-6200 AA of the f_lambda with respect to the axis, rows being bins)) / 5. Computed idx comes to -67.7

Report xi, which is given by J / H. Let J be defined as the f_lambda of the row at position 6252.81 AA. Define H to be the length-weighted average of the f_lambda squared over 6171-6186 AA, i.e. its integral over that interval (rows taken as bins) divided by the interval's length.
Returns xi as 0.0355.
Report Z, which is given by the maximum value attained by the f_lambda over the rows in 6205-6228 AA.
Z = 27.22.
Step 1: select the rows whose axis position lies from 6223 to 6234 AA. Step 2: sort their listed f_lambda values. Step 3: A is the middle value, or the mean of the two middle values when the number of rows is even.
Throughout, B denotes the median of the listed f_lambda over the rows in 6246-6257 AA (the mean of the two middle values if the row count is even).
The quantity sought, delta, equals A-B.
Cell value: 0.1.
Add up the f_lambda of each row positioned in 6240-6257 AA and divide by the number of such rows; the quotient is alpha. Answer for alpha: 25.0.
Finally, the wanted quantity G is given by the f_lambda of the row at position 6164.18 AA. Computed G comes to 26.17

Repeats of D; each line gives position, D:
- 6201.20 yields 26.86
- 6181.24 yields 26.85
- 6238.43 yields 24.77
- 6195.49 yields 25.63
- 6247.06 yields 24.96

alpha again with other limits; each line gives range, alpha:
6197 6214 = 26.7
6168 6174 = 26.5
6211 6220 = 24.8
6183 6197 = 26.1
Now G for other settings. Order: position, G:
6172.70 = 26.59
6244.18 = 24.74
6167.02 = 26.19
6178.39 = 26.79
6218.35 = 23.91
